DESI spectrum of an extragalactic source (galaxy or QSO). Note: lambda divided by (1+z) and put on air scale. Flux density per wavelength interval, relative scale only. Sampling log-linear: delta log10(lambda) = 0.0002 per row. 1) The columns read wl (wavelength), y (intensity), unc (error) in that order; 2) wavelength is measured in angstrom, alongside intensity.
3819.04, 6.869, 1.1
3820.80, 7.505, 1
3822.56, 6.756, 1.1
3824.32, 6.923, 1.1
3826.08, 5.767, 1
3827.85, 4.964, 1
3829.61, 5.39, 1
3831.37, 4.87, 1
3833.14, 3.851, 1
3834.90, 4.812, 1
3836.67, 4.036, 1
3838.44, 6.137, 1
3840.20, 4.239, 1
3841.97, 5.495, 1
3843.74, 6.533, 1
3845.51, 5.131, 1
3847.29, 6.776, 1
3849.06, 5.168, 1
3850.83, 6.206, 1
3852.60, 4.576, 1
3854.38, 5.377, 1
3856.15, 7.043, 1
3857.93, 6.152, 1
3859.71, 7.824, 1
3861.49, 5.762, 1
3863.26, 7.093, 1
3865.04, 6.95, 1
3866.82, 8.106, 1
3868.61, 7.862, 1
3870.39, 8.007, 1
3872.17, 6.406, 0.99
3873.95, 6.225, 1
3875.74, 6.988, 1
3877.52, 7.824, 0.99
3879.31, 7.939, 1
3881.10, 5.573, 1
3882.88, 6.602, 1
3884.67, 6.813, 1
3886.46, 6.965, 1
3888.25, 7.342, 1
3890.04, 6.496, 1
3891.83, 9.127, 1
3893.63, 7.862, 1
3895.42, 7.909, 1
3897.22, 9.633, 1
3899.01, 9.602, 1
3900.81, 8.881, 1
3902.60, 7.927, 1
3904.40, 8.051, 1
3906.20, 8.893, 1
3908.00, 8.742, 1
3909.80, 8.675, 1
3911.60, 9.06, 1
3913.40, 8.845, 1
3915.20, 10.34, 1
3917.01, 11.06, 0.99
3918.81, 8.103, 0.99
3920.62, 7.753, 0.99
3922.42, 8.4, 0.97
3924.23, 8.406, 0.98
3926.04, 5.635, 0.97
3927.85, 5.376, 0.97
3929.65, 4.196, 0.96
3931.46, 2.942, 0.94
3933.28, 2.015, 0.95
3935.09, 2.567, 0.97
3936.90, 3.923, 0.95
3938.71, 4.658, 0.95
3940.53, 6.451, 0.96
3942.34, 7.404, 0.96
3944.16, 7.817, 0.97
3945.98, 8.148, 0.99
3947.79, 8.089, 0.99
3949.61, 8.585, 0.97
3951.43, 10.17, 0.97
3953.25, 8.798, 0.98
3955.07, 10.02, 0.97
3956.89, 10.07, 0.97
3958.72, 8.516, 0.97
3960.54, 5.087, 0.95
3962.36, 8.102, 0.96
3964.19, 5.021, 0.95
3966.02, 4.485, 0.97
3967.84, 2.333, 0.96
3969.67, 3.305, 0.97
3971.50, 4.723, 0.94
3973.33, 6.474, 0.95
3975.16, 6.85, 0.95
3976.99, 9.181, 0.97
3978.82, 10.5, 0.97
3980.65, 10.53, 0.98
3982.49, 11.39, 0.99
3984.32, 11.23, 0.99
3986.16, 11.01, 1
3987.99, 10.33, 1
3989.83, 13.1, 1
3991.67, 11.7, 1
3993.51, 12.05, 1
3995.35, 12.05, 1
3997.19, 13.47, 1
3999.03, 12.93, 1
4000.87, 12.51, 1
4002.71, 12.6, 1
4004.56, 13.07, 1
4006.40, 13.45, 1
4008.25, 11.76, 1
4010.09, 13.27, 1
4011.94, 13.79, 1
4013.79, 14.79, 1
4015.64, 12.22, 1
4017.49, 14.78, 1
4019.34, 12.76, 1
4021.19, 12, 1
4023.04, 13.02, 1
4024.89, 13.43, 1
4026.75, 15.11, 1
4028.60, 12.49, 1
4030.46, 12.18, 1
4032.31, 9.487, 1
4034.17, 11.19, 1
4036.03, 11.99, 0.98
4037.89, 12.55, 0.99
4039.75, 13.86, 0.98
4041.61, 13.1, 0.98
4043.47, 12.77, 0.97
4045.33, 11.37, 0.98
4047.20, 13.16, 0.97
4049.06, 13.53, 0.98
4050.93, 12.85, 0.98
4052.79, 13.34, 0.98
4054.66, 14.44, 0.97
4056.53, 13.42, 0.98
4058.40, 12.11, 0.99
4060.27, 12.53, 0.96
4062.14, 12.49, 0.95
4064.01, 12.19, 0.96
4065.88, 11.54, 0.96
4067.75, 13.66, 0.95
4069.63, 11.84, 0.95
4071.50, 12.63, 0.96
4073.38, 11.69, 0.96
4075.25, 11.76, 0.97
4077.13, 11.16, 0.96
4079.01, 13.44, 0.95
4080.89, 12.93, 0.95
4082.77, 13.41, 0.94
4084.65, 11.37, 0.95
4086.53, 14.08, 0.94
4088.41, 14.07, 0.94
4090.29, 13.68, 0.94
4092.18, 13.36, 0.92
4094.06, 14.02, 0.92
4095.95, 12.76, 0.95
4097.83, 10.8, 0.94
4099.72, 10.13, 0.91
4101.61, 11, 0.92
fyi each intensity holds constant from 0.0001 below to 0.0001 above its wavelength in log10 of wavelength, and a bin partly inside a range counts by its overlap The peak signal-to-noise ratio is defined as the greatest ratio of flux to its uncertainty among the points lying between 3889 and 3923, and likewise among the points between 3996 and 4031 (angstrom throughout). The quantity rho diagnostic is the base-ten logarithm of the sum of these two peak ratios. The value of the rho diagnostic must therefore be 1.42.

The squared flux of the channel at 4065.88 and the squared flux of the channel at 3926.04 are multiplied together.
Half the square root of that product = 33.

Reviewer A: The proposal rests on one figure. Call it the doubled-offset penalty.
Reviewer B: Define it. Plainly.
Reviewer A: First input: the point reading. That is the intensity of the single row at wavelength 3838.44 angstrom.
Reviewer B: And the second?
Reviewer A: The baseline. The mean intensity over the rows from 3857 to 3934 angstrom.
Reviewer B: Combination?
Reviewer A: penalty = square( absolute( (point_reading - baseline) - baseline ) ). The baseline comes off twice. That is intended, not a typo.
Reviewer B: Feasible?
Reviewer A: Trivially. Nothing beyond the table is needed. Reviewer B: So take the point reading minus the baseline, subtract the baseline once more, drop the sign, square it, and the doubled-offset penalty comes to 77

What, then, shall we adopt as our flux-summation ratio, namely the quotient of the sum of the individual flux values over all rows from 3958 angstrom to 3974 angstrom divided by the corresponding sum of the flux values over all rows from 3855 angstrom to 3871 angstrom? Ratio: 0.7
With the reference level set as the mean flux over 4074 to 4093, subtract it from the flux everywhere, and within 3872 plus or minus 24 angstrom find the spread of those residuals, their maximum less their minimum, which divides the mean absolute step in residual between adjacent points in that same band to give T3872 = 0.21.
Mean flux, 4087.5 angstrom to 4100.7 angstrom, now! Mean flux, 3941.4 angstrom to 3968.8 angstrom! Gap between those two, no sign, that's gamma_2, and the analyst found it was 5.2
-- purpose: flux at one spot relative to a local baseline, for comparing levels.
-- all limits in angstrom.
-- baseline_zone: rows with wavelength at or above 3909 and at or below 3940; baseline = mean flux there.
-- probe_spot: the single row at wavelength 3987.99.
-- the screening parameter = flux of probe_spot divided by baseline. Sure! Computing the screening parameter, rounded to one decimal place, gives 1.6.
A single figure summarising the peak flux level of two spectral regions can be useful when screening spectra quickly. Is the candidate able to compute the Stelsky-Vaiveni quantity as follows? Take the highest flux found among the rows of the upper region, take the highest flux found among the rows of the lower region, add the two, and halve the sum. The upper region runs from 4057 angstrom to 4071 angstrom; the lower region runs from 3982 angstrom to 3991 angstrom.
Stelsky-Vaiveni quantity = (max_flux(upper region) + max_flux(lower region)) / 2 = 13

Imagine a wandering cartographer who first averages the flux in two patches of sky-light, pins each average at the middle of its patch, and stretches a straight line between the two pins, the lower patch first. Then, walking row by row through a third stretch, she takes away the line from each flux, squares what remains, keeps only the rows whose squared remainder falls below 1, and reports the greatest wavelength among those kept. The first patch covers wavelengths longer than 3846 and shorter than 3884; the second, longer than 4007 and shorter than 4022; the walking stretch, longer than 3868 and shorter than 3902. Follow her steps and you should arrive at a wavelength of 3900.81 angstrom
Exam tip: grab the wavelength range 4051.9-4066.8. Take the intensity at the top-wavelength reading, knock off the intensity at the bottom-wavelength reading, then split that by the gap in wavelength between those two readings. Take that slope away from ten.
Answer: 10.1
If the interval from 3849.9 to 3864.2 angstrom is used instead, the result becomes 9.9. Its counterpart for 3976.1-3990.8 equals 9.7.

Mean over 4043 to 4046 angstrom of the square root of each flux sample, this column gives 3.47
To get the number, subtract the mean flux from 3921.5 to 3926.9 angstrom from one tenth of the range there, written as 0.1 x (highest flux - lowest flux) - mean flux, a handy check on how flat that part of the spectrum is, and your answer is -7.2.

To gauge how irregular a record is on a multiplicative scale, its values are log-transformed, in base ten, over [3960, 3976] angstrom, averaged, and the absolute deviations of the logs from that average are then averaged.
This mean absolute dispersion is 0.118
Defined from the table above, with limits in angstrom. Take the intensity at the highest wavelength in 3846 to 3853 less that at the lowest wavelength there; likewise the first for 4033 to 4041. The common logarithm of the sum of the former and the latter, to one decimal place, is -0.3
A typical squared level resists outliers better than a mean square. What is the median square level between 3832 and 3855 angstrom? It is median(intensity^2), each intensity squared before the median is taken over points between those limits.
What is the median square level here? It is 27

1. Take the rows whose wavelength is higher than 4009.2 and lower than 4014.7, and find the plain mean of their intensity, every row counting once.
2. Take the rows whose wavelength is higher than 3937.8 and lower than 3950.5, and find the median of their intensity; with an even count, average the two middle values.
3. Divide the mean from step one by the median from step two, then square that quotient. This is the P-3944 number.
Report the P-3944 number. 3.2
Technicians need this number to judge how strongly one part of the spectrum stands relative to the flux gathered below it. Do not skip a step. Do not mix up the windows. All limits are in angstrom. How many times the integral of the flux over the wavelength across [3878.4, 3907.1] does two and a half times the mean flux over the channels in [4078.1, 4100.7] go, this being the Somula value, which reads 0.14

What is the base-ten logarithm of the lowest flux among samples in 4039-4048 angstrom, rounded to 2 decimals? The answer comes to 1.06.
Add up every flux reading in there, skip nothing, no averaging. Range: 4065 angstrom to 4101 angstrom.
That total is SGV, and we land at 238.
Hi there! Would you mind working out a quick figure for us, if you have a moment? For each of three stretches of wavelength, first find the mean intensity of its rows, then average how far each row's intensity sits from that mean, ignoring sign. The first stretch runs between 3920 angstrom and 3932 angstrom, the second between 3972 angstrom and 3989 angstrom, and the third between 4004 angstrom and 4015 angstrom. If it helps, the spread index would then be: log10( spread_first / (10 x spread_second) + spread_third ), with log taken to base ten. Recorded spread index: -0.11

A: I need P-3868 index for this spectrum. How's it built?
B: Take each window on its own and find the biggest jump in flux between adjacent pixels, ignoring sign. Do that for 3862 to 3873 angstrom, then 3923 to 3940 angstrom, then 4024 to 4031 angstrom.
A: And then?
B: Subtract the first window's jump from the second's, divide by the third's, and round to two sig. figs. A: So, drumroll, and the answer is 0.45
